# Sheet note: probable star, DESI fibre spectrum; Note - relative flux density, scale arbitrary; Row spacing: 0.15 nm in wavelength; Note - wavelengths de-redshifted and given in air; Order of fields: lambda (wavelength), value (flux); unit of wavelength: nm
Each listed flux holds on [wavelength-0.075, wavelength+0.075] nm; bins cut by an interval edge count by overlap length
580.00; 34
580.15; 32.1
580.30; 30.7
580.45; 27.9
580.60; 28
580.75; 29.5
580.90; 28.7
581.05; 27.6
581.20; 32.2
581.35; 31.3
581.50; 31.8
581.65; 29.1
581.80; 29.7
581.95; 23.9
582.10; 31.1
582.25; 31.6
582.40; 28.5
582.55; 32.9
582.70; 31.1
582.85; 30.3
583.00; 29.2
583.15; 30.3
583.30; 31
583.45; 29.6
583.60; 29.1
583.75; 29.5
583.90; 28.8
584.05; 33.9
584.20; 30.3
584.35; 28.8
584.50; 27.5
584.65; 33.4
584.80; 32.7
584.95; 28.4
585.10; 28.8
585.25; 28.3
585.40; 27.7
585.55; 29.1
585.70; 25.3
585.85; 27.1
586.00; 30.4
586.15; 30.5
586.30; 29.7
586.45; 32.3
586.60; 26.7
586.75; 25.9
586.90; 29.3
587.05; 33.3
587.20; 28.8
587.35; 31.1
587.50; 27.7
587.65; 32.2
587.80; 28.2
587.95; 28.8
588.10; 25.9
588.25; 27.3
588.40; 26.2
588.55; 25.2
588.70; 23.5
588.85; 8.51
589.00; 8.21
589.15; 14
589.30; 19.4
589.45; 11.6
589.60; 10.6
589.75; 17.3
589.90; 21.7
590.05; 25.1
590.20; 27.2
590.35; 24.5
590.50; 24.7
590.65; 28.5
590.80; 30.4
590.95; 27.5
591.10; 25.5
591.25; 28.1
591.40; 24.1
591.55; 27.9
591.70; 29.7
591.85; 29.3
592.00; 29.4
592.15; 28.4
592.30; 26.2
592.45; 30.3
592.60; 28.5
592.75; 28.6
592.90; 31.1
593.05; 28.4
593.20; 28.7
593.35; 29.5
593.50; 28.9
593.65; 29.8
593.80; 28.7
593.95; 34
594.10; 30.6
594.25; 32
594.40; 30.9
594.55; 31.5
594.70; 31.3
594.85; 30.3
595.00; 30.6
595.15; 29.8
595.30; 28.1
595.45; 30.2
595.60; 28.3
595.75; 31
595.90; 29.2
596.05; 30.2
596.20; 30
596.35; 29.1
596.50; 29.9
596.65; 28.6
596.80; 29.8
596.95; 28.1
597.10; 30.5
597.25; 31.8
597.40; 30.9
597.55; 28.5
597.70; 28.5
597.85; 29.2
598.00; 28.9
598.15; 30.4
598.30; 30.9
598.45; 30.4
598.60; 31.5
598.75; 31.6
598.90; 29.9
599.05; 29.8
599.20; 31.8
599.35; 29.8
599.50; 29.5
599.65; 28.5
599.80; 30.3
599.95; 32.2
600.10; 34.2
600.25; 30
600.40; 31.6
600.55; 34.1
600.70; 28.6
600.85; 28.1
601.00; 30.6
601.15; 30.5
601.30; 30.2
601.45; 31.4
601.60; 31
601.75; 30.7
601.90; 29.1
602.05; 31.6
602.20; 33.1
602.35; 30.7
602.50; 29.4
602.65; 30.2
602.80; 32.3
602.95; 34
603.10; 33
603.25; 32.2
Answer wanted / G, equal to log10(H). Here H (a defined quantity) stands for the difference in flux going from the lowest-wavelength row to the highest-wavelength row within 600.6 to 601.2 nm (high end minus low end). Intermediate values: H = 1.9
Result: 0.28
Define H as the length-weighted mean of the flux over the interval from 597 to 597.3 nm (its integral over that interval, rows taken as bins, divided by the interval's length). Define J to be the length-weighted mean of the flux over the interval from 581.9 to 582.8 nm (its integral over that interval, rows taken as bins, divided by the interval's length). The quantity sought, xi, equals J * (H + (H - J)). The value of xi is 951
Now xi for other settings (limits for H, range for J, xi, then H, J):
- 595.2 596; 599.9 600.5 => 857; 29.4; 32.1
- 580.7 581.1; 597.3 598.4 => 817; 28.6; 29.7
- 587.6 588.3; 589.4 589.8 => 569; 28.4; 13.0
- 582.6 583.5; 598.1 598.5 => 921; 30.3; 30.6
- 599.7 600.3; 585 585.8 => 985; 31.6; 27.8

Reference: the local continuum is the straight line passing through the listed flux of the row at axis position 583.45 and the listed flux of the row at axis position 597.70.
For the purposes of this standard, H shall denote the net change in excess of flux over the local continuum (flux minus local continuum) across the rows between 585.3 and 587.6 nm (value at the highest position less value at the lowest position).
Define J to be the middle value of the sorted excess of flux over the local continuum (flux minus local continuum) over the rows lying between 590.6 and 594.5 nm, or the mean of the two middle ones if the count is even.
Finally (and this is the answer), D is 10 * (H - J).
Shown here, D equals 2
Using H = 0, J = 0.0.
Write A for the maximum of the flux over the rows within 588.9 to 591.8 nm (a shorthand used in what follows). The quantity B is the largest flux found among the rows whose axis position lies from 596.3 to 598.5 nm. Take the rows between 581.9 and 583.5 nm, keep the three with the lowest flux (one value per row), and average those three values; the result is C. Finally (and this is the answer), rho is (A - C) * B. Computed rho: 102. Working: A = 30.4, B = 31.8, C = 27.2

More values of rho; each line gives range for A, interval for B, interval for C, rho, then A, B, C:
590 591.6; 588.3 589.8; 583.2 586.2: 99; 30.4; 26.2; 26.6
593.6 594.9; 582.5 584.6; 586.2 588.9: 506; 34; 33.9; 19.1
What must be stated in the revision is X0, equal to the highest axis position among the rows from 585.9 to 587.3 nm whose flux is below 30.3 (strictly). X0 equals 587.20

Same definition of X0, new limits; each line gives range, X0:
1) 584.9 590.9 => 590.65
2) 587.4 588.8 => 588.70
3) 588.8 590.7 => 590.65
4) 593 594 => 593.80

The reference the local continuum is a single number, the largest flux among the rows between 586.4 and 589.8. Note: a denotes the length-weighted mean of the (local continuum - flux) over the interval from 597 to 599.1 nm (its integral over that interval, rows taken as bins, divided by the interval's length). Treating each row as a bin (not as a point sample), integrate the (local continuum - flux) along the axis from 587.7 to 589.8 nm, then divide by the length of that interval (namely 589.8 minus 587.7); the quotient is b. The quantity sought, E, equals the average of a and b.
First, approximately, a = 3.1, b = 13.5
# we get 8.3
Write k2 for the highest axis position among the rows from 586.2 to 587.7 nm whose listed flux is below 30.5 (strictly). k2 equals 587.50 nm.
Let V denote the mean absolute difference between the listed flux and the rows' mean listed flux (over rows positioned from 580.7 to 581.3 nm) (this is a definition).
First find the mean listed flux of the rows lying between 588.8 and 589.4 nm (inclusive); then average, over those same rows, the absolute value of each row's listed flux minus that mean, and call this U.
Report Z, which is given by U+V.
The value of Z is 6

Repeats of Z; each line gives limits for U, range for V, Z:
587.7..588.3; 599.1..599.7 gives 2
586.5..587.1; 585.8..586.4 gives 4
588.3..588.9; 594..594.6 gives 7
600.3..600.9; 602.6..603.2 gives 3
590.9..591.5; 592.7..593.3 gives 2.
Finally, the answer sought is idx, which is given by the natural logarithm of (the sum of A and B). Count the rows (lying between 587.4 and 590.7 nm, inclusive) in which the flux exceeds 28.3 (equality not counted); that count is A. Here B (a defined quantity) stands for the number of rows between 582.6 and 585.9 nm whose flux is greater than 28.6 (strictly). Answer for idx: 2.9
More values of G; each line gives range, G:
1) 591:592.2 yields 0.46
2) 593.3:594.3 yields 0.40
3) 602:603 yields 0.38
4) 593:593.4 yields 0.04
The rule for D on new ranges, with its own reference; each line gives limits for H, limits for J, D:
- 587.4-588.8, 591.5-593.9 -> -41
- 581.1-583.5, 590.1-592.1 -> -14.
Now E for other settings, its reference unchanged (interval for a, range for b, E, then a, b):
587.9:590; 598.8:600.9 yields 8.4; 14.2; 2.7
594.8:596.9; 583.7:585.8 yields 3.8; 3.7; 3.9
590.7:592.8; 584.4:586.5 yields 4.6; 5.2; 4.0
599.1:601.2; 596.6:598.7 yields 3.0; 2.6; 3.4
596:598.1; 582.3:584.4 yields 3.4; 3.7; 3.0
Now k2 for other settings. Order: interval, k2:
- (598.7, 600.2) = 599.80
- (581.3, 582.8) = 582.40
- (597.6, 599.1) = 599.05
